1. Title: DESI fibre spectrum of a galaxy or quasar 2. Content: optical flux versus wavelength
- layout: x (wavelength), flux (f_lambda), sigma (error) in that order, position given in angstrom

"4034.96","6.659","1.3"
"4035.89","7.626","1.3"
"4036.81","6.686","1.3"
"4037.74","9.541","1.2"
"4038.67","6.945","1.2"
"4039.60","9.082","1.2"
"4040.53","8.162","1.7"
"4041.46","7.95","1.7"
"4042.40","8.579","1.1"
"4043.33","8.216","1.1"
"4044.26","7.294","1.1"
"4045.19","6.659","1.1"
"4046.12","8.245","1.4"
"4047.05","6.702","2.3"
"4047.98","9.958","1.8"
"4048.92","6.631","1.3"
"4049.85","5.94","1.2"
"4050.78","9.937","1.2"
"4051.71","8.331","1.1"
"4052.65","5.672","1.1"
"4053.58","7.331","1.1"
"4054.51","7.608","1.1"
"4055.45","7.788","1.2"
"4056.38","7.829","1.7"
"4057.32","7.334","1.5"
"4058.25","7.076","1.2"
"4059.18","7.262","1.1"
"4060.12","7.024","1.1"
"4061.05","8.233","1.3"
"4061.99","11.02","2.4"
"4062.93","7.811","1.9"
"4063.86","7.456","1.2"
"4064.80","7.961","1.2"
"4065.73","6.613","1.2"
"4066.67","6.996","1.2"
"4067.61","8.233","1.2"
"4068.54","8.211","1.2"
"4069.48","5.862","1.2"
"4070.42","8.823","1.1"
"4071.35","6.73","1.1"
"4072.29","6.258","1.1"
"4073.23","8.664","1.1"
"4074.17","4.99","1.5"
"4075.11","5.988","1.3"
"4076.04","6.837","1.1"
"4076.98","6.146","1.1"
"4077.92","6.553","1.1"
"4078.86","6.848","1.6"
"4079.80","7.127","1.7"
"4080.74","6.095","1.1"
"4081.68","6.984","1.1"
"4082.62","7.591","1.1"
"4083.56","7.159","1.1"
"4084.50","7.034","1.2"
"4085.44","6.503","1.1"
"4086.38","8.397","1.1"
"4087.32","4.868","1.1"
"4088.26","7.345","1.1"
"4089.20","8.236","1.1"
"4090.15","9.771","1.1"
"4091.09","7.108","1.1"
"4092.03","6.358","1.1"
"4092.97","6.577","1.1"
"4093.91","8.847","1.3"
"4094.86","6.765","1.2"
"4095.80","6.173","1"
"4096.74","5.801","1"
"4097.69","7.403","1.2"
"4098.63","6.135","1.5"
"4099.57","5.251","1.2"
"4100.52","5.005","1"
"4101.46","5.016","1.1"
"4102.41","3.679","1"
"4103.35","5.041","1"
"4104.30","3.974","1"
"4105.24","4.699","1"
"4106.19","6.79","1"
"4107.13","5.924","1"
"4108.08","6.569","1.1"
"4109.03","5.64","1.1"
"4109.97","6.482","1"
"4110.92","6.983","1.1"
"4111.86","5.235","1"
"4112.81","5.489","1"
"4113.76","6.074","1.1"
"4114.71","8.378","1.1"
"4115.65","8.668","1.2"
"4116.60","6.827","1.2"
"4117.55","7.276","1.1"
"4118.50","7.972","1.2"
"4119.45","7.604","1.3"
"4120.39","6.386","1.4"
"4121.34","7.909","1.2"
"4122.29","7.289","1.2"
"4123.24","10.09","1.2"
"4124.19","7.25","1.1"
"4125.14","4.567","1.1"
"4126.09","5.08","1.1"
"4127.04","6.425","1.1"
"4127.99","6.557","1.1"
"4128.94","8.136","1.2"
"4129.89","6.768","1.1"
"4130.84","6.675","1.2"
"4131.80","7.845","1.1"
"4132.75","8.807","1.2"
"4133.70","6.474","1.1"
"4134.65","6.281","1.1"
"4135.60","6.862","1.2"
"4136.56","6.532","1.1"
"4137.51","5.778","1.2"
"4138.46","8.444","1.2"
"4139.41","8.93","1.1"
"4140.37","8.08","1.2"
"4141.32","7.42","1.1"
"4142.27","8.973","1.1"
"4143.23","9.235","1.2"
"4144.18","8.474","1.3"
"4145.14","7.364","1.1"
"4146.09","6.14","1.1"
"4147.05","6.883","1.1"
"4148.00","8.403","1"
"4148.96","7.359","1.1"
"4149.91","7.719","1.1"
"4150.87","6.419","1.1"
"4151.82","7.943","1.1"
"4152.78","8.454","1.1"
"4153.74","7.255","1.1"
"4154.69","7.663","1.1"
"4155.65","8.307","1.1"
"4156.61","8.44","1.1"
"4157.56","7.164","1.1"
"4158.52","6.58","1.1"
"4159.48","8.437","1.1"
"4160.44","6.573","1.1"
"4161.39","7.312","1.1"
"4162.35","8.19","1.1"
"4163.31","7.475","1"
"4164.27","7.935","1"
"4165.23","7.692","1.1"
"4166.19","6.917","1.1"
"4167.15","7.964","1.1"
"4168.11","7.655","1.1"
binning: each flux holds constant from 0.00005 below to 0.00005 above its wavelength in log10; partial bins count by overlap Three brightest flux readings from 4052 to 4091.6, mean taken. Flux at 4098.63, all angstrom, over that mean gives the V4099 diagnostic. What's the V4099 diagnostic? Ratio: 0.62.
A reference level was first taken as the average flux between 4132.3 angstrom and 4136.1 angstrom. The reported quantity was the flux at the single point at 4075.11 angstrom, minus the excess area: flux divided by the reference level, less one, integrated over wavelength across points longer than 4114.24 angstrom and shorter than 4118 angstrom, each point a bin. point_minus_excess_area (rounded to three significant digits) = 5.62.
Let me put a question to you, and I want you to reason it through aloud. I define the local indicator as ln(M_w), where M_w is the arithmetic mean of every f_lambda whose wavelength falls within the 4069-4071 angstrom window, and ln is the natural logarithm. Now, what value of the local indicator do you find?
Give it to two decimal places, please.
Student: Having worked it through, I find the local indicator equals 1.99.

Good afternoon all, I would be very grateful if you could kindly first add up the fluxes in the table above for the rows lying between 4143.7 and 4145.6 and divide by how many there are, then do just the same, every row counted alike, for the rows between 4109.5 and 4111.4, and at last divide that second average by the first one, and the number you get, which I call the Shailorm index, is 0.85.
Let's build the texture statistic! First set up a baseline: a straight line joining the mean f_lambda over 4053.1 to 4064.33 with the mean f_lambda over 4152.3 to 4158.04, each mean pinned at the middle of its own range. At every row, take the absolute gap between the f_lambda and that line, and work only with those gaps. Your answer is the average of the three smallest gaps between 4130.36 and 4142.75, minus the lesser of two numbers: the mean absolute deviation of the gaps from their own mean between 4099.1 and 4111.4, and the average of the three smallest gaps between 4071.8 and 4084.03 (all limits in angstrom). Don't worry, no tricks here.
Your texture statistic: -0.31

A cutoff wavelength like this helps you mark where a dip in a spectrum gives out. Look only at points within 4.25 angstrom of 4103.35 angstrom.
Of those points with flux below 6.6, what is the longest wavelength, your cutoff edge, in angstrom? 4107.13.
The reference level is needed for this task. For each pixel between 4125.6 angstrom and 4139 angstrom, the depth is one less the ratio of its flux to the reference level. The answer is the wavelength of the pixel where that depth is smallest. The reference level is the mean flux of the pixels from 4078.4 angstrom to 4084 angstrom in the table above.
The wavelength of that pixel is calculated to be 4132.75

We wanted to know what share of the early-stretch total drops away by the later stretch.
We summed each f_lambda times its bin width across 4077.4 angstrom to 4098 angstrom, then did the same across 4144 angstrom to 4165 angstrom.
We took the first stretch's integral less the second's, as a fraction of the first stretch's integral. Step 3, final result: -0.09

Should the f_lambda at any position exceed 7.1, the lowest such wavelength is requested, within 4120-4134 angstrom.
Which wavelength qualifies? 4121.34 angstrom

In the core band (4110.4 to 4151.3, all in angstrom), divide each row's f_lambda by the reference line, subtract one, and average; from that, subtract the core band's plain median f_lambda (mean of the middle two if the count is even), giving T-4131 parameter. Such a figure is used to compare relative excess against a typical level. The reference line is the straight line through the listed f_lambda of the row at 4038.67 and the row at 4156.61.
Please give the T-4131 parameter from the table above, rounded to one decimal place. -7.4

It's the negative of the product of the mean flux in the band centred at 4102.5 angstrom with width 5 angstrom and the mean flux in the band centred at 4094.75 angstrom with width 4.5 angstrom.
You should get -31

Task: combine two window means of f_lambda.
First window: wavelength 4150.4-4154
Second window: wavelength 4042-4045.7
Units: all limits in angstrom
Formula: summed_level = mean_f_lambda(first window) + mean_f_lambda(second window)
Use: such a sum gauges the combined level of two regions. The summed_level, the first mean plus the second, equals 15.2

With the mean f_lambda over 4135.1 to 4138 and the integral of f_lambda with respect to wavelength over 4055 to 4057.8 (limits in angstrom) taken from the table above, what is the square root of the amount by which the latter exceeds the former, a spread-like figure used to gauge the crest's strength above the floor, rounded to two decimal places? 3.88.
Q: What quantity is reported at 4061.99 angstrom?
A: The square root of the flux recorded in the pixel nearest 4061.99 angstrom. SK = 3.32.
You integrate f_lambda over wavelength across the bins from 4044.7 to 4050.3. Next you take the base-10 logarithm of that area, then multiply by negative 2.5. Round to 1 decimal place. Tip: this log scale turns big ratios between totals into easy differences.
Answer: -4.0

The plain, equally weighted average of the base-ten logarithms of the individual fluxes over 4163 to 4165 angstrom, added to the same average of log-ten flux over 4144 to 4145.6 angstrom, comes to 1.78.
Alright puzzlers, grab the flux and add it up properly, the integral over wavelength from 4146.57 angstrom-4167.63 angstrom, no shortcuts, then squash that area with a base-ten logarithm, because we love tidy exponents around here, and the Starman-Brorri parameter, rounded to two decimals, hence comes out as 2.20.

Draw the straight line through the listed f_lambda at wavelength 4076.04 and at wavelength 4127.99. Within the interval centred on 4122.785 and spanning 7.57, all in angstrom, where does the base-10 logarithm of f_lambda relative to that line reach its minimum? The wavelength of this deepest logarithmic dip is 4125.14 angstrom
